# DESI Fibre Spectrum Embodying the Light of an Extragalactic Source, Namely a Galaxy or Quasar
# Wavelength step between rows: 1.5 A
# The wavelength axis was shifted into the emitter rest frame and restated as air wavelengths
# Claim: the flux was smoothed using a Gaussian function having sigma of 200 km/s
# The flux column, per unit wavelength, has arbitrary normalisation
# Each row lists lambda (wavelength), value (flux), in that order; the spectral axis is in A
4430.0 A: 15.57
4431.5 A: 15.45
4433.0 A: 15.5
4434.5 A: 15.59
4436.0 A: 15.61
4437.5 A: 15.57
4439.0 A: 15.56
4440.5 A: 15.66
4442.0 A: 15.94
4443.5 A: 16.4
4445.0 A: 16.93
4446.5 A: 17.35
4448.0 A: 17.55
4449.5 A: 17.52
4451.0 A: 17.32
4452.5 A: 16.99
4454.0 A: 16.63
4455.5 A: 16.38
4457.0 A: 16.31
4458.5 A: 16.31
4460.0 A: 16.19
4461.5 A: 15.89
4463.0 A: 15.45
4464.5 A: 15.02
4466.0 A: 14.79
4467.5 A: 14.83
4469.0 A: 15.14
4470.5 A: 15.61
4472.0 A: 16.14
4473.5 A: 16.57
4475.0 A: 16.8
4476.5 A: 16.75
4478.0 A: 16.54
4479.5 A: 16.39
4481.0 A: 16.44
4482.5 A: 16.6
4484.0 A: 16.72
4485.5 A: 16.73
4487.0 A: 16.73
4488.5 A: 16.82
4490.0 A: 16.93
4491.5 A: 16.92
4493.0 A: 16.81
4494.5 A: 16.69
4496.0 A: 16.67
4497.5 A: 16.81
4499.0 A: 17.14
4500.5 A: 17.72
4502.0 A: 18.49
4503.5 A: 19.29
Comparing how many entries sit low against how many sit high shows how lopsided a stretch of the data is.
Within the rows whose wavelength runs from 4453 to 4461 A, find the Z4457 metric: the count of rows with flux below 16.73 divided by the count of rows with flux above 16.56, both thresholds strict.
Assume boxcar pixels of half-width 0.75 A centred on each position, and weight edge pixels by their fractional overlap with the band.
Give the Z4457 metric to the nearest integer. 5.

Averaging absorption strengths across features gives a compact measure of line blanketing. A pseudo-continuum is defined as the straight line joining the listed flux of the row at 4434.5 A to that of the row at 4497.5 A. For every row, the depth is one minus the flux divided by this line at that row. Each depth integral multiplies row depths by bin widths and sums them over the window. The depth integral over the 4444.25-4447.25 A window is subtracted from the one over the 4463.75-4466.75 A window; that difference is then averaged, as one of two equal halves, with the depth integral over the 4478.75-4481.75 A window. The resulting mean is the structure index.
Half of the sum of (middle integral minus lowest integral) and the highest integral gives 0.25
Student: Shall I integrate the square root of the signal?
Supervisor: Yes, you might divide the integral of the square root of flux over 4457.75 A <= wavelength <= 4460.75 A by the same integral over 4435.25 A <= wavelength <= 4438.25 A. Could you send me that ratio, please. 1.021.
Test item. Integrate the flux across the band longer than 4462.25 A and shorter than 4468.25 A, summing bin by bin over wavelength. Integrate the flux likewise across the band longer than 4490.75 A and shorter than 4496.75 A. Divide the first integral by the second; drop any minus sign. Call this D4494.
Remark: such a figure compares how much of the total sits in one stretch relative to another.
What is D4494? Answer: 0.90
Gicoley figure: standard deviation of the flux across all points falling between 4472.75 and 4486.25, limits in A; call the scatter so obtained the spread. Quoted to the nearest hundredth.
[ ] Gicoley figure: 0.14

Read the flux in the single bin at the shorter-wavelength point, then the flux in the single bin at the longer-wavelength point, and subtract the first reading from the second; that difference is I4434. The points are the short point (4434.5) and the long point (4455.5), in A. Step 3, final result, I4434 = 0.8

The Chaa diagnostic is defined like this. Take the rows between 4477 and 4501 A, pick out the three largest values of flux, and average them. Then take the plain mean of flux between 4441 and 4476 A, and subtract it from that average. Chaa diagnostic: 1.00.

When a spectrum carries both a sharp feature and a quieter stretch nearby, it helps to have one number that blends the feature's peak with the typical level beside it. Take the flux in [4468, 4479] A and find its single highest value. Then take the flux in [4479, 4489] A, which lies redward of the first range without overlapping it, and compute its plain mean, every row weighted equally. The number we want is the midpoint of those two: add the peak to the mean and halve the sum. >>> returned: 16.7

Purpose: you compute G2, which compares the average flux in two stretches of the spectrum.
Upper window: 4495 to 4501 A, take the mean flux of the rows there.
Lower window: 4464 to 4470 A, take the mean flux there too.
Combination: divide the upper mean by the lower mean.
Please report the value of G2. 1.14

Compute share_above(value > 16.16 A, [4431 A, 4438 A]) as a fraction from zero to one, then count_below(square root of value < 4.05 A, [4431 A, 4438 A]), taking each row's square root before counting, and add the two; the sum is 5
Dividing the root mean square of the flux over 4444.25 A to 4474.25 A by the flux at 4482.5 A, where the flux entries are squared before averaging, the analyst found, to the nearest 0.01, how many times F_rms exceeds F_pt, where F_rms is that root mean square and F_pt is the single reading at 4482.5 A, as 0.98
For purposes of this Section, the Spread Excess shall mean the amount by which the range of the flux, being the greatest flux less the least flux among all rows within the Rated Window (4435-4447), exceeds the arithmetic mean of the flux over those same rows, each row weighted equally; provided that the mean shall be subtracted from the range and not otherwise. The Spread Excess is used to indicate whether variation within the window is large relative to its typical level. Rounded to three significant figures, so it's -14.3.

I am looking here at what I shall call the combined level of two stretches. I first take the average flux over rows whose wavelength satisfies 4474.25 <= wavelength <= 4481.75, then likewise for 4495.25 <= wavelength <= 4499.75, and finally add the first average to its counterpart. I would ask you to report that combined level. 33.5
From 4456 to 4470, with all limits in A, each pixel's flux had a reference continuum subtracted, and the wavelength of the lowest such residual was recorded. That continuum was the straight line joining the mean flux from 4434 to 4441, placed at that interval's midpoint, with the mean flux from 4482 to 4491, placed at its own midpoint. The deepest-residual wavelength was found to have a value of 4466.0 A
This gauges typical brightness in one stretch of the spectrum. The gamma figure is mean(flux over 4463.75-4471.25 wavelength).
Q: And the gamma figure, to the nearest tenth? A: 15.1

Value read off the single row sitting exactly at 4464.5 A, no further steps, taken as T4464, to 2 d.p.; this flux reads 15.02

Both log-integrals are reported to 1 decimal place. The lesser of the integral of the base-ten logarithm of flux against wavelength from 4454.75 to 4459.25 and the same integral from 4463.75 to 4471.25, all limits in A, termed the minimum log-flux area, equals 5.5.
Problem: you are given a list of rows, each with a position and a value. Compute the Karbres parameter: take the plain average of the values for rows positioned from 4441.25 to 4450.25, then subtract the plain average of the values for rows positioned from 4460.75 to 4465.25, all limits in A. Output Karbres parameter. 1.5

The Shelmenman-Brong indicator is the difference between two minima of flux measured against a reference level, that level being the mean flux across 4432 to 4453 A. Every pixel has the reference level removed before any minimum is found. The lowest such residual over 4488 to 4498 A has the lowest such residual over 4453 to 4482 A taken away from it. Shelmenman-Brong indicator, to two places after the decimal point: 1.88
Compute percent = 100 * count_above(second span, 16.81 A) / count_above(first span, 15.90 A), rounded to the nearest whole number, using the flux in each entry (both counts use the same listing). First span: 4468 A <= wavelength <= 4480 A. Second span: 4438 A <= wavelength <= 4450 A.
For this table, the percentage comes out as 67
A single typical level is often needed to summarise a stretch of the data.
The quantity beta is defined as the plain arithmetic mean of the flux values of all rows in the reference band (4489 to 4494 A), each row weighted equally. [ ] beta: 16.9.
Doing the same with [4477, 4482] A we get 16.5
